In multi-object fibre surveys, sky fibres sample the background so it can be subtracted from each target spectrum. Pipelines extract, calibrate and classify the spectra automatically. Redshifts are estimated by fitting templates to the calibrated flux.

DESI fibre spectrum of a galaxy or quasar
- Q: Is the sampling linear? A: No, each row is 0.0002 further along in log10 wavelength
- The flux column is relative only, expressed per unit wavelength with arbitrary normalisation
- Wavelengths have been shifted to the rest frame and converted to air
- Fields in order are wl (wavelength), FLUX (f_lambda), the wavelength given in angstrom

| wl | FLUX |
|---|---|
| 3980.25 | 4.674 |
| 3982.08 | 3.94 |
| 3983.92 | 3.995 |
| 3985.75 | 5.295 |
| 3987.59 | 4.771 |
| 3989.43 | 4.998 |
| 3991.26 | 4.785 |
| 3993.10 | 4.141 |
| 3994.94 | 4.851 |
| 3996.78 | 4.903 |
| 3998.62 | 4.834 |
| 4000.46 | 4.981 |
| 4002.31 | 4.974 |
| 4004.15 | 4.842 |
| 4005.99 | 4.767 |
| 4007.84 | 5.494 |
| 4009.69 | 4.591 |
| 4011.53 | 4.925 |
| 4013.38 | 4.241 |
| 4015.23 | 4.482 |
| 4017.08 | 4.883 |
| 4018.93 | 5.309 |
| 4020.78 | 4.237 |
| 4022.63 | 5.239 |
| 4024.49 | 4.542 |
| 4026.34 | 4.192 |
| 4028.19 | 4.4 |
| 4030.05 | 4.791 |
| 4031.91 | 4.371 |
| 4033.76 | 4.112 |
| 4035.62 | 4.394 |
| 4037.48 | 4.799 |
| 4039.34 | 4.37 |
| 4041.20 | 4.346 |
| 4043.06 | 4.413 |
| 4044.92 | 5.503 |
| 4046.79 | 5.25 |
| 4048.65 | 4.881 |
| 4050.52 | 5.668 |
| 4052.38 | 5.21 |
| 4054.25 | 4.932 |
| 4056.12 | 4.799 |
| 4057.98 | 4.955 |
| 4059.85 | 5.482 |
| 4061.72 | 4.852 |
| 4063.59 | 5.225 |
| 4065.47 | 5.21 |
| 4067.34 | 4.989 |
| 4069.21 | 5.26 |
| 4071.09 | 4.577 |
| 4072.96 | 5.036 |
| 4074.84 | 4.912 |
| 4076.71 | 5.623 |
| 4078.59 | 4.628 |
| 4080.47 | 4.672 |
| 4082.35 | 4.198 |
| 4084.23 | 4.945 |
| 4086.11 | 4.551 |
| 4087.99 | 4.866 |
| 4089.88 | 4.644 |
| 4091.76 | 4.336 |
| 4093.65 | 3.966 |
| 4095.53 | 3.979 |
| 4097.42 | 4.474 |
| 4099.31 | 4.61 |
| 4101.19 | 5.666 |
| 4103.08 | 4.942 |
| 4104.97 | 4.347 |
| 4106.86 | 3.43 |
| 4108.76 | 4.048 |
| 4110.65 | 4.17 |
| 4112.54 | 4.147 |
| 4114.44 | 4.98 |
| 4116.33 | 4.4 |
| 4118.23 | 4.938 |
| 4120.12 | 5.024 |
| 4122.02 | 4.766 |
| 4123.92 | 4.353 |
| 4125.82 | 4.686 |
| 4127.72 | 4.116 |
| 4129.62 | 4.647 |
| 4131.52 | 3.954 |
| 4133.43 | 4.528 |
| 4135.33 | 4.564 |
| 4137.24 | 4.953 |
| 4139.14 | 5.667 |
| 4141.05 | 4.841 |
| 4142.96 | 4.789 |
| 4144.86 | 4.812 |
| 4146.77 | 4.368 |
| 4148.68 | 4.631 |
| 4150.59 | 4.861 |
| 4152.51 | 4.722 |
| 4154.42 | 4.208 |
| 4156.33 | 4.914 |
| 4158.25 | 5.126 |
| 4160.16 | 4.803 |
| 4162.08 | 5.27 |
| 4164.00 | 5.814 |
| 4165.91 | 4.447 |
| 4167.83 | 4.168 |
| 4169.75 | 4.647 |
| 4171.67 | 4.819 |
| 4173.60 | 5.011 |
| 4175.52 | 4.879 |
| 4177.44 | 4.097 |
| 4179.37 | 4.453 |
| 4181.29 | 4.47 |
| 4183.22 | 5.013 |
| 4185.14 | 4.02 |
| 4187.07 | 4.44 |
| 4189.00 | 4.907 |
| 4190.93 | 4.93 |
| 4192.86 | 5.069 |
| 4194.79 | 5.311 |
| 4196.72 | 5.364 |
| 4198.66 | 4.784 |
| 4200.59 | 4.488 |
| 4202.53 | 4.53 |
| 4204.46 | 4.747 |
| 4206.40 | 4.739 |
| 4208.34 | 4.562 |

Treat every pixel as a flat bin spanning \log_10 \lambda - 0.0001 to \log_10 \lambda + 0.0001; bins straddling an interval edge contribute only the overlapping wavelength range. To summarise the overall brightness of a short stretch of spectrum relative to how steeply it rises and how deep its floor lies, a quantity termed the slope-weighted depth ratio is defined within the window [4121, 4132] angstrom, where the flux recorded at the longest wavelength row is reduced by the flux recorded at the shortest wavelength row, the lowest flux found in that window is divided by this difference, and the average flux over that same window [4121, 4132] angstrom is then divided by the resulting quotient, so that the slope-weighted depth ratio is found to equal -0.91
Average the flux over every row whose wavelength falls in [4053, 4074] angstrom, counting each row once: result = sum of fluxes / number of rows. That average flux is 5.03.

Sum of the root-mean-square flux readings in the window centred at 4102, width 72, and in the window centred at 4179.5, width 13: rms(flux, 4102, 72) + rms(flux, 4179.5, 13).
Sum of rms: 9.2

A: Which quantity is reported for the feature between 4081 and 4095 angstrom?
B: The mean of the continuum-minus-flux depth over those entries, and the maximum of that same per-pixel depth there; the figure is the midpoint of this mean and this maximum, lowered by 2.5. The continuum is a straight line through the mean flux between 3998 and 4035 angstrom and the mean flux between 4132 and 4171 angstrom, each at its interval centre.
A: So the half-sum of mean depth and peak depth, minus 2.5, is -1.97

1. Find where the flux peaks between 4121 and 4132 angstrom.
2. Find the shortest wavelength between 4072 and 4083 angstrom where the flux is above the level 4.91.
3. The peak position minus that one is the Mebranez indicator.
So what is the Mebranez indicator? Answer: 49.1 angstrom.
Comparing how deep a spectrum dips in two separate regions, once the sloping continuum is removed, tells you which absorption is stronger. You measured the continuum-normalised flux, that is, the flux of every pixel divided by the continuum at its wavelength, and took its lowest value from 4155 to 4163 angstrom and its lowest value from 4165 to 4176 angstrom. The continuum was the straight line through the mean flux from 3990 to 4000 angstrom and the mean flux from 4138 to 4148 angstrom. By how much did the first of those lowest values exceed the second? 0.13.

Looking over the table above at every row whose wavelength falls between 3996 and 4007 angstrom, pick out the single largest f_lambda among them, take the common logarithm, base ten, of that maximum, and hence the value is 0.70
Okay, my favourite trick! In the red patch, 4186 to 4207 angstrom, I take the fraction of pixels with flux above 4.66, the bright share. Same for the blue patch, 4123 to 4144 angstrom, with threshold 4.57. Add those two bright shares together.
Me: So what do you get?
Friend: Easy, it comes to 1.27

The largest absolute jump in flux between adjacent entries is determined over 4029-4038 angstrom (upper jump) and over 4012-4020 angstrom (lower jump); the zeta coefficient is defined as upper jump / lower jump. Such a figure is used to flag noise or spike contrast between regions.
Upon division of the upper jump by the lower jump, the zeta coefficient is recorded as 1.0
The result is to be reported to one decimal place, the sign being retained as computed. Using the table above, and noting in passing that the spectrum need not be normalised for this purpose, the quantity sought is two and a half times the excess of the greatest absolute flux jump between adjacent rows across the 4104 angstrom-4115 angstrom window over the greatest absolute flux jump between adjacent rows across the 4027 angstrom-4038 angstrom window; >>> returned 1.2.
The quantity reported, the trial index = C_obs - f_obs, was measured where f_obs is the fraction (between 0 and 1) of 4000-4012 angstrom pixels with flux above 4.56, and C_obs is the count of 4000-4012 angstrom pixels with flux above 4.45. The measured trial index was 6.0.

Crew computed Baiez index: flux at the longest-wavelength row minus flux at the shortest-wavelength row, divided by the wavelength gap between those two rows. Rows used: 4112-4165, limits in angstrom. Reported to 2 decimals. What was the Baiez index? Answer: 0.03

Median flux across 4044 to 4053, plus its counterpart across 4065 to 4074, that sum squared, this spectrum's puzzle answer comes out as 106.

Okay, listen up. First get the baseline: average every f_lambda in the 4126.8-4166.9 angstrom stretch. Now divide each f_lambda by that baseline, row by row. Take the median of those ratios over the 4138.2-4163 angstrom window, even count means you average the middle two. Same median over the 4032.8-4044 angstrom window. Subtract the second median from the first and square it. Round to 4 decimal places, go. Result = 0.0081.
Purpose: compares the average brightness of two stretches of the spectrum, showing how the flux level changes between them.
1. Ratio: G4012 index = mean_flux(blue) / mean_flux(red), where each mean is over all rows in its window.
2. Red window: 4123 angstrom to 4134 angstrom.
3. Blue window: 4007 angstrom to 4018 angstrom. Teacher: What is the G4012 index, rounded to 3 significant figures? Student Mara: 1.09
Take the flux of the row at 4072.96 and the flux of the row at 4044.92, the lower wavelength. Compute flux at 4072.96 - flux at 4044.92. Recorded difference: -0.47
